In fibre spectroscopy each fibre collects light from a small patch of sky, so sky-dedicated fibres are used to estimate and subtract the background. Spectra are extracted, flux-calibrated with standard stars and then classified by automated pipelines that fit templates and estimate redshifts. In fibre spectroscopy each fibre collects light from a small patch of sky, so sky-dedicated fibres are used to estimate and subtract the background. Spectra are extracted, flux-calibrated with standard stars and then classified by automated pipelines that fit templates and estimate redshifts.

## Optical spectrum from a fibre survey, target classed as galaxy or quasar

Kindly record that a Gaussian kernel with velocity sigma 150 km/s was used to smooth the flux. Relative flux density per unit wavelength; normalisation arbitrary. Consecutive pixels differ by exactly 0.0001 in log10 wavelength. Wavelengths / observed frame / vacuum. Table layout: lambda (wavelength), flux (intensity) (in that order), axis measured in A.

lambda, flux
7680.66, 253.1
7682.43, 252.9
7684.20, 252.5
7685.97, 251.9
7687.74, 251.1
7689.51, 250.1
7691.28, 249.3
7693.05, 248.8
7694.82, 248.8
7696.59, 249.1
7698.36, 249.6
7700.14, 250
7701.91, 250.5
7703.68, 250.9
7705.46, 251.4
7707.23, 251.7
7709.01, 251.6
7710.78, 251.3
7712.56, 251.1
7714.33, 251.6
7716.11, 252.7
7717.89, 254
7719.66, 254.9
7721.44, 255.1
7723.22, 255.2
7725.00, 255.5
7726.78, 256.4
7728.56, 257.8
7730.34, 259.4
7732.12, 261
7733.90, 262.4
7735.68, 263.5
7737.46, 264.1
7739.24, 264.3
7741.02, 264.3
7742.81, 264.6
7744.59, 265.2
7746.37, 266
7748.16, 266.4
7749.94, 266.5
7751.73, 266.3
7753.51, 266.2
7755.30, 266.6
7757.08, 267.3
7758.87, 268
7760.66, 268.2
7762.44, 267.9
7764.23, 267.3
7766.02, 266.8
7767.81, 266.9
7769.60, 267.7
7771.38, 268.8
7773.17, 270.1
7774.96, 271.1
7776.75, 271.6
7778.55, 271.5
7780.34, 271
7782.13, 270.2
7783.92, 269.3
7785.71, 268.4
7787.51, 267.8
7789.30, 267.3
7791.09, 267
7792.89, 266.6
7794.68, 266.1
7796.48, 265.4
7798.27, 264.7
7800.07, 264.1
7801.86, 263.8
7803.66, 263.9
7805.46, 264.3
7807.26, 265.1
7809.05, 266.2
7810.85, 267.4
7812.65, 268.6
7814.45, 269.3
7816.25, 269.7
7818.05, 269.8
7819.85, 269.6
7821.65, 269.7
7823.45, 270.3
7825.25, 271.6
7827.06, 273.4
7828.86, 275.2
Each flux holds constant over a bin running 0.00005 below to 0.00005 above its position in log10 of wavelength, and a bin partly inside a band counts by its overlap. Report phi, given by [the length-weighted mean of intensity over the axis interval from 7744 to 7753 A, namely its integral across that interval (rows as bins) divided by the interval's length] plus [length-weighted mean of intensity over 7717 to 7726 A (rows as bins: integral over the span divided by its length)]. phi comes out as 521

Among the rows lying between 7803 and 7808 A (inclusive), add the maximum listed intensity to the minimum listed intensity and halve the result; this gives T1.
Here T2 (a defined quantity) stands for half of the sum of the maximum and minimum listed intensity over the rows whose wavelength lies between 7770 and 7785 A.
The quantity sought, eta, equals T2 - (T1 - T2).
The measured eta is 276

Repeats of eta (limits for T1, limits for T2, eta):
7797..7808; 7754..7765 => 270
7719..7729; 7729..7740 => 267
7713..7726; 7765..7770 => 281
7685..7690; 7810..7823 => 286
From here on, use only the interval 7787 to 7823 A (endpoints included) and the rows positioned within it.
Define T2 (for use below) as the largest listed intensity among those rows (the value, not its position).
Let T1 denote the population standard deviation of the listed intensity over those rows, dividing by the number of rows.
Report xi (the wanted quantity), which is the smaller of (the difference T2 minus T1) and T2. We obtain 268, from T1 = 2.1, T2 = 269.8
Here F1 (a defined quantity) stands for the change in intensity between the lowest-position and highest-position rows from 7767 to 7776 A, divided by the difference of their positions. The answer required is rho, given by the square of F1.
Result 0.35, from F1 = 0.6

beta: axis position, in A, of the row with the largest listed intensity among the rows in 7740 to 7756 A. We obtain 7755.30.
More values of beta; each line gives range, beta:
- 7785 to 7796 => 7785.71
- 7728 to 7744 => 7742.81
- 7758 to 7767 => 7760.66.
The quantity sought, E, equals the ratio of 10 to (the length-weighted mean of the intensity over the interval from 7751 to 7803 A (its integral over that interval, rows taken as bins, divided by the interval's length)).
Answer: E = 0.0374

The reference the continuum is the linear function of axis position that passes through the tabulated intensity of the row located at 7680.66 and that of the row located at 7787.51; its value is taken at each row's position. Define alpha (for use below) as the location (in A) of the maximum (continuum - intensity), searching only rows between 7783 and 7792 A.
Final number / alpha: 7791.09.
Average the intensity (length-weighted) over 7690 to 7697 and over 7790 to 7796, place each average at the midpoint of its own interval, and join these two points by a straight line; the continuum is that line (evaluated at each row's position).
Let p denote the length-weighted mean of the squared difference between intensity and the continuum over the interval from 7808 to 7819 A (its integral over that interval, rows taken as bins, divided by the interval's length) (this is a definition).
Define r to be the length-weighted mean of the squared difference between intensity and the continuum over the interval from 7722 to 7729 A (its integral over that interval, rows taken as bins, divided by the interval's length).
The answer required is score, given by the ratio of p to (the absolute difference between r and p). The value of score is 3.6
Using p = 2.9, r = 2.1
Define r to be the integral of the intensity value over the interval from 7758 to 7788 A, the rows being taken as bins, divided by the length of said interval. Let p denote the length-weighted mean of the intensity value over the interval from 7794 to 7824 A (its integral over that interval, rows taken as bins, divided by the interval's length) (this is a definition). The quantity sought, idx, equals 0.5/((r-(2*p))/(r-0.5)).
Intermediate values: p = 266.9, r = 269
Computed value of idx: -0.507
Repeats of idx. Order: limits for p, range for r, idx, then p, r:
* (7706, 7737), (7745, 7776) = -0.548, 255.7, 268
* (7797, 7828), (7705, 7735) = -0.454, 267.7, 255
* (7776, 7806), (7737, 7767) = -0.496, 267.2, 266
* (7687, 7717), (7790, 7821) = -0.567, 250.6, 267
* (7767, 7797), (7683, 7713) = -0.436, 268.7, 251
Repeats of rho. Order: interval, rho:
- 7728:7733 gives 0.81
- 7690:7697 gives 0.00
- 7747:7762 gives 0.02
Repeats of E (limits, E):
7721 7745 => 0.0384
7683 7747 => 0.0392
